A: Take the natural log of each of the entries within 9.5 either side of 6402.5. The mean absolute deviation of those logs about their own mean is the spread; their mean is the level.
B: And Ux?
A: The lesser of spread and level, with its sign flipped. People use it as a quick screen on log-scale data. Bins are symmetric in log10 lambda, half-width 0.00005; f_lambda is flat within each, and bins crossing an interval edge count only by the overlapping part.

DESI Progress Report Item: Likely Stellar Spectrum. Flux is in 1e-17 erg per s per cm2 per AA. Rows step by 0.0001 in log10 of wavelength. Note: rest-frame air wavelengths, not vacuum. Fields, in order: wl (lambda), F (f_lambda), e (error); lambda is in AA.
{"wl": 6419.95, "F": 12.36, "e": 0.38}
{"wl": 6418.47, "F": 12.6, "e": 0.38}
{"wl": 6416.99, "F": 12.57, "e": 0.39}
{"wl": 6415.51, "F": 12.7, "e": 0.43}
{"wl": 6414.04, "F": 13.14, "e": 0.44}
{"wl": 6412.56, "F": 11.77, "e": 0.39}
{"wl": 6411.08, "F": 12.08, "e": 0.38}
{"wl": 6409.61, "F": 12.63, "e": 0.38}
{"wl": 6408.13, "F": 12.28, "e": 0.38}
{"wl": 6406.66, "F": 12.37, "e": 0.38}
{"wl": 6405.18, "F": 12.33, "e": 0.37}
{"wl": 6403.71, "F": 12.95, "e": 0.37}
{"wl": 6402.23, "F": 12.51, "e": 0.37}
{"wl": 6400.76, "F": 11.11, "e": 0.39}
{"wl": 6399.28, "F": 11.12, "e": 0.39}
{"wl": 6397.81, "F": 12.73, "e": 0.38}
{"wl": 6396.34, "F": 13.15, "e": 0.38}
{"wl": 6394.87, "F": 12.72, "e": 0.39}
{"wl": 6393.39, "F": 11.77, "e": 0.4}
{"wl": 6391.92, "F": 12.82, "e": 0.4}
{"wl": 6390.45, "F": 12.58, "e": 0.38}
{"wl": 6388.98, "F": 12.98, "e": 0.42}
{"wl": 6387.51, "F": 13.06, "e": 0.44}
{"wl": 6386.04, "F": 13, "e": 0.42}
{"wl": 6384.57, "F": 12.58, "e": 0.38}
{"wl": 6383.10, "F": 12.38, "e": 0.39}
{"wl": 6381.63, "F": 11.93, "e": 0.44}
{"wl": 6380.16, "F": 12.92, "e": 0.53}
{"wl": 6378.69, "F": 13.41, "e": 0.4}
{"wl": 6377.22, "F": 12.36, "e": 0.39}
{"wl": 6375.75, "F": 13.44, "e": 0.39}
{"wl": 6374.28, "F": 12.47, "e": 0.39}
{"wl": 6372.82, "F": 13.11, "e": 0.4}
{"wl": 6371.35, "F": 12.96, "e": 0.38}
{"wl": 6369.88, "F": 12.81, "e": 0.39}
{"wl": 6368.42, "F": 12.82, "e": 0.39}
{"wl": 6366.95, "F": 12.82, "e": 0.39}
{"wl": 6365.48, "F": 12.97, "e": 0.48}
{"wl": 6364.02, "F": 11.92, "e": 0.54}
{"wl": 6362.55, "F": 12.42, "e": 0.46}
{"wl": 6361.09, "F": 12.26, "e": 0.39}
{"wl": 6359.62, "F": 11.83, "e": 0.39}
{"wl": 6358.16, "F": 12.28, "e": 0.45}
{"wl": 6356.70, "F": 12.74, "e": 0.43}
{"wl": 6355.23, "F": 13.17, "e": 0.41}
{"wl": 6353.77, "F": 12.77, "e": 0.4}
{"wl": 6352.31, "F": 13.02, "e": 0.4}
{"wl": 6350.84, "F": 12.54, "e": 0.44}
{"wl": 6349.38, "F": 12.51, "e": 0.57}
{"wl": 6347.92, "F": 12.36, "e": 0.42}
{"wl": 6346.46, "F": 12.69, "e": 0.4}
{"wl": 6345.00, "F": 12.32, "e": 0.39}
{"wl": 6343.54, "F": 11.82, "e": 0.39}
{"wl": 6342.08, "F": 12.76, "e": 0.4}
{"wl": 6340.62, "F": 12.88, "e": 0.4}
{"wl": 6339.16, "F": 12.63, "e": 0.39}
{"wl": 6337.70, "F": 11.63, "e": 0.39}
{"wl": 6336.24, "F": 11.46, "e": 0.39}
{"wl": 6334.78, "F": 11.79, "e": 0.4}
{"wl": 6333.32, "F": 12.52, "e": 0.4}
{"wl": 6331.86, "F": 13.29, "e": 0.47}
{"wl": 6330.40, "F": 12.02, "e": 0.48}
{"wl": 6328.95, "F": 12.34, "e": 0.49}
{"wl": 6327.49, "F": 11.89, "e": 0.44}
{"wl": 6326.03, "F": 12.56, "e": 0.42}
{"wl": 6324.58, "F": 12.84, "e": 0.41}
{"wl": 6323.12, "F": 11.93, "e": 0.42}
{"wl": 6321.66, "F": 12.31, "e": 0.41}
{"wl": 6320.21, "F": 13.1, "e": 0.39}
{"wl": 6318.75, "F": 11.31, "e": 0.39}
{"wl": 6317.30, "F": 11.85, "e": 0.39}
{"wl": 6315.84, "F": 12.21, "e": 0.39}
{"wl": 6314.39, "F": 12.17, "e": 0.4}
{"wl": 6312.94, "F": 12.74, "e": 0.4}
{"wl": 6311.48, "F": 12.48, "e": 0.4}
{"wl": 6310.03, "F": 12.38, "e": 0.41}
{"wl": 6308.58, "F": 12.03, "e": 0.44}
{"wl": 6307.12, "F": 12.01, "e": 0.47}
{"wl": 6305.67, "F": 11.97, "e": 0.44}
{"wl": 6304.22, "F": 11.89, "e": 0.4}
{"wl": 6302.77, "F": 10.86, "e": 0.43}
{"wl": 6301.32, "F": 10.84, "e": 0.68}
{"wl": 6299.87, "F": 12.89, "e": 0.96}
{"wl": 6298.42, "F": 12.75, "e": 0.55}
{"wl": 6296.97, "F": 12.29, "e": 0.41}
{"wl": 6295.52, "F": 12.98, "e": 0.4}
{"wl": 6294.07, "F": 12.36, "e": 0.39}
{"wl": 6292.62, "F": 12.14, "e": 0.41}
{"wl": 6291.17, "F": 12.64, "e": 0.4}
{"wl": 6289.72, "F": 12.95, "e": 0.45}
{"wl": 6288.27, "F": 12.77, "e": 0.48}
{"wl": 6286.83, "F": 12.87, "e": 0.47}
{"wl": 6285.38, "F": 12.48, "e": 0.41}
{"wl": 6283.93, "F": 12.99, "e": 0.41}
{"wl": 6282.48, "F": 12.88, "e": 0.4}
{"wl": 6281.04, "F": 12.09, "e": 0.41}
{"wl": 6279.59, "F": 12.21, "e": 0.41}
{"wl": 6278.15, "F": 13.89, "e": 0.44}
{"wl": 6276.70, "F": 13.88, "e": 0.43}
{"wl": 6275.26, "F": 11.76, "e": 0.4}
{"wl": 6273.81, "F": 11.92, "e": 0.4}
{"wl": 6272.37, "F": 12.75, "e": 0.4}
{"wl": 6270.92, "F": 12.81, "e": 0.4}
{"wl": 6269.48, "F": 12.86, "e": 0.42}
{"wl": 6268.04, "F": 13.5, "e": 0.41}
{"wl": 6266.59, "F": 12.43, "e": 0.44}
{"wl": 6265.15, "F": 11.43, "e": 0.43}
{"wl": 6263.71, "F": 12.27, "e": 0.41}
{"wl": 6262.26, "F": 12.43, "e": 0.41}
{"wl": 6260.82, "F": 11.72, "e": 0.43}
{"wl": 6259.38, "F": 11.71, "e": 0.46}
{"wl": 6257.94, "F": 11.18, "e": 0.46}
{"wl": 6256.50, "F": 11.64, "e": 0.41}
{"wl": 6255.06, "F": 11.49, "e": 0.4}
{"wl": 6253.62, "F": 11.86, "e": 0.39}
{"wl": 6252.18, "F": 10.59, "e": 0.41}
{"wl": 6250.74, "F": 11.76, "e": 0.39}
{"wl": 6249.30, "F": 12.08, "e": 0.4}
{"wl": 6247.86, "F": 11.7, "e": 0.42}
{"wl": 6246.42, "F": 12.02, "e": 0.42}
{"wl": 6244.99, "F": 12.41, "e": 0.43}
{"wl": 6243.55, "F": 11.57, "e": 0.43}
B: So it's -0.0394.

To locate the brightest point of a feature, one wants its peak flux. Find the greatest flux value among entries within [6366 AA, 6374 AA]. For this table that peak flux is 13.11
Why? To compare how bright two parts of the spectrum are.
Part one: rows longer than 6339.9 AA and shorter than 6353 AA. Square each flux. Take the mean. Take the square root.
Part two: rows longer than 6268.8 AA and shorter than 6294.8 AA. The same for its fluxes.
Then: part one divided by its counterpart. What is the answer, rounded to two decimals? 0.99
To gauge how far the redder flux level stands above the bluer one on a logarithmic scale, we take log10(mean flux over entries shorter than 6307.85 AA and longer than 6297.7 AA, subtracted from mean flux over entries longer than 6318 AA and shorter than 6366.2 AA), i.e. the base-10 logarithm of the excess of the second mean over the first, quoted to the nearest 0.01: -0.30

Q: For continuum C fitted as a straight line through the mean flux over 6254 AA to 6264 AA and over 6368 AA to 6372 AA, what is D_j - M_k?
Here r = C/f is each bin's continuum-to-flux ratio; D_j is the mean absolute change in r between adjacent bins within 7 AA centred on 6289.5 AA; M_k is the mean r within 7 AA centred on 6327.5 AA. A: -0.99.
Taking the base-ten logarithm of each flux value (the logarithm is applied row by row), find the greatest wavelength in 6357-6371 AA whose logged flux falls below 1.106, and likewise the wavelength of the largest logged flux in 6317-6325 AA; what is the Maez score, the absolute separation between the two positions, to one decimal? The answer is 43.8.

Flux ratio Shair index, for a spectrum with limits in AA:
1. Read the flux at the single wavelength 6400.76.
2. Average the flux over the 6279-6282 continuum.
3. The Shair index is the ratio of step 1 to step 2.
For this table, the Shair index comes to 0.91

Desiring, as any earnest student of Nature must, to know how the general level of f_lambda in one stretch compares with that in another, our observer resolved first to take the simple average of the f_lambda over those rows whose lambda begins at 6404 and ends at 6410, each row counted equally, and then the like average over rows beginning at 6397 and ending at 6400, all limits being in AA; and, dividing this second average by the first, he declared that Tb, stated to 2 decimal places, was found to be 0.96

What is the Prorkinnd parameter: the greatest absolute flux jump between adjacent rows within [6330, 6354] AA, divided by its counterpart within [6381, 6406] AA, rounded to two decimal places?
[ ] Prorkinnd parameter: 0.79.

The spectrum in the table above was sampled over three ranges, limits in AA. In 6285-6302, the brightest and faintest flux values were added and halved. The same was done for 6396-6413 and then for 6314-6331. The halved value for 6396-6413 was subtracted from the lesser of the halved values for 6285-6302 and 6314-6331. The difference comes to -0.22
